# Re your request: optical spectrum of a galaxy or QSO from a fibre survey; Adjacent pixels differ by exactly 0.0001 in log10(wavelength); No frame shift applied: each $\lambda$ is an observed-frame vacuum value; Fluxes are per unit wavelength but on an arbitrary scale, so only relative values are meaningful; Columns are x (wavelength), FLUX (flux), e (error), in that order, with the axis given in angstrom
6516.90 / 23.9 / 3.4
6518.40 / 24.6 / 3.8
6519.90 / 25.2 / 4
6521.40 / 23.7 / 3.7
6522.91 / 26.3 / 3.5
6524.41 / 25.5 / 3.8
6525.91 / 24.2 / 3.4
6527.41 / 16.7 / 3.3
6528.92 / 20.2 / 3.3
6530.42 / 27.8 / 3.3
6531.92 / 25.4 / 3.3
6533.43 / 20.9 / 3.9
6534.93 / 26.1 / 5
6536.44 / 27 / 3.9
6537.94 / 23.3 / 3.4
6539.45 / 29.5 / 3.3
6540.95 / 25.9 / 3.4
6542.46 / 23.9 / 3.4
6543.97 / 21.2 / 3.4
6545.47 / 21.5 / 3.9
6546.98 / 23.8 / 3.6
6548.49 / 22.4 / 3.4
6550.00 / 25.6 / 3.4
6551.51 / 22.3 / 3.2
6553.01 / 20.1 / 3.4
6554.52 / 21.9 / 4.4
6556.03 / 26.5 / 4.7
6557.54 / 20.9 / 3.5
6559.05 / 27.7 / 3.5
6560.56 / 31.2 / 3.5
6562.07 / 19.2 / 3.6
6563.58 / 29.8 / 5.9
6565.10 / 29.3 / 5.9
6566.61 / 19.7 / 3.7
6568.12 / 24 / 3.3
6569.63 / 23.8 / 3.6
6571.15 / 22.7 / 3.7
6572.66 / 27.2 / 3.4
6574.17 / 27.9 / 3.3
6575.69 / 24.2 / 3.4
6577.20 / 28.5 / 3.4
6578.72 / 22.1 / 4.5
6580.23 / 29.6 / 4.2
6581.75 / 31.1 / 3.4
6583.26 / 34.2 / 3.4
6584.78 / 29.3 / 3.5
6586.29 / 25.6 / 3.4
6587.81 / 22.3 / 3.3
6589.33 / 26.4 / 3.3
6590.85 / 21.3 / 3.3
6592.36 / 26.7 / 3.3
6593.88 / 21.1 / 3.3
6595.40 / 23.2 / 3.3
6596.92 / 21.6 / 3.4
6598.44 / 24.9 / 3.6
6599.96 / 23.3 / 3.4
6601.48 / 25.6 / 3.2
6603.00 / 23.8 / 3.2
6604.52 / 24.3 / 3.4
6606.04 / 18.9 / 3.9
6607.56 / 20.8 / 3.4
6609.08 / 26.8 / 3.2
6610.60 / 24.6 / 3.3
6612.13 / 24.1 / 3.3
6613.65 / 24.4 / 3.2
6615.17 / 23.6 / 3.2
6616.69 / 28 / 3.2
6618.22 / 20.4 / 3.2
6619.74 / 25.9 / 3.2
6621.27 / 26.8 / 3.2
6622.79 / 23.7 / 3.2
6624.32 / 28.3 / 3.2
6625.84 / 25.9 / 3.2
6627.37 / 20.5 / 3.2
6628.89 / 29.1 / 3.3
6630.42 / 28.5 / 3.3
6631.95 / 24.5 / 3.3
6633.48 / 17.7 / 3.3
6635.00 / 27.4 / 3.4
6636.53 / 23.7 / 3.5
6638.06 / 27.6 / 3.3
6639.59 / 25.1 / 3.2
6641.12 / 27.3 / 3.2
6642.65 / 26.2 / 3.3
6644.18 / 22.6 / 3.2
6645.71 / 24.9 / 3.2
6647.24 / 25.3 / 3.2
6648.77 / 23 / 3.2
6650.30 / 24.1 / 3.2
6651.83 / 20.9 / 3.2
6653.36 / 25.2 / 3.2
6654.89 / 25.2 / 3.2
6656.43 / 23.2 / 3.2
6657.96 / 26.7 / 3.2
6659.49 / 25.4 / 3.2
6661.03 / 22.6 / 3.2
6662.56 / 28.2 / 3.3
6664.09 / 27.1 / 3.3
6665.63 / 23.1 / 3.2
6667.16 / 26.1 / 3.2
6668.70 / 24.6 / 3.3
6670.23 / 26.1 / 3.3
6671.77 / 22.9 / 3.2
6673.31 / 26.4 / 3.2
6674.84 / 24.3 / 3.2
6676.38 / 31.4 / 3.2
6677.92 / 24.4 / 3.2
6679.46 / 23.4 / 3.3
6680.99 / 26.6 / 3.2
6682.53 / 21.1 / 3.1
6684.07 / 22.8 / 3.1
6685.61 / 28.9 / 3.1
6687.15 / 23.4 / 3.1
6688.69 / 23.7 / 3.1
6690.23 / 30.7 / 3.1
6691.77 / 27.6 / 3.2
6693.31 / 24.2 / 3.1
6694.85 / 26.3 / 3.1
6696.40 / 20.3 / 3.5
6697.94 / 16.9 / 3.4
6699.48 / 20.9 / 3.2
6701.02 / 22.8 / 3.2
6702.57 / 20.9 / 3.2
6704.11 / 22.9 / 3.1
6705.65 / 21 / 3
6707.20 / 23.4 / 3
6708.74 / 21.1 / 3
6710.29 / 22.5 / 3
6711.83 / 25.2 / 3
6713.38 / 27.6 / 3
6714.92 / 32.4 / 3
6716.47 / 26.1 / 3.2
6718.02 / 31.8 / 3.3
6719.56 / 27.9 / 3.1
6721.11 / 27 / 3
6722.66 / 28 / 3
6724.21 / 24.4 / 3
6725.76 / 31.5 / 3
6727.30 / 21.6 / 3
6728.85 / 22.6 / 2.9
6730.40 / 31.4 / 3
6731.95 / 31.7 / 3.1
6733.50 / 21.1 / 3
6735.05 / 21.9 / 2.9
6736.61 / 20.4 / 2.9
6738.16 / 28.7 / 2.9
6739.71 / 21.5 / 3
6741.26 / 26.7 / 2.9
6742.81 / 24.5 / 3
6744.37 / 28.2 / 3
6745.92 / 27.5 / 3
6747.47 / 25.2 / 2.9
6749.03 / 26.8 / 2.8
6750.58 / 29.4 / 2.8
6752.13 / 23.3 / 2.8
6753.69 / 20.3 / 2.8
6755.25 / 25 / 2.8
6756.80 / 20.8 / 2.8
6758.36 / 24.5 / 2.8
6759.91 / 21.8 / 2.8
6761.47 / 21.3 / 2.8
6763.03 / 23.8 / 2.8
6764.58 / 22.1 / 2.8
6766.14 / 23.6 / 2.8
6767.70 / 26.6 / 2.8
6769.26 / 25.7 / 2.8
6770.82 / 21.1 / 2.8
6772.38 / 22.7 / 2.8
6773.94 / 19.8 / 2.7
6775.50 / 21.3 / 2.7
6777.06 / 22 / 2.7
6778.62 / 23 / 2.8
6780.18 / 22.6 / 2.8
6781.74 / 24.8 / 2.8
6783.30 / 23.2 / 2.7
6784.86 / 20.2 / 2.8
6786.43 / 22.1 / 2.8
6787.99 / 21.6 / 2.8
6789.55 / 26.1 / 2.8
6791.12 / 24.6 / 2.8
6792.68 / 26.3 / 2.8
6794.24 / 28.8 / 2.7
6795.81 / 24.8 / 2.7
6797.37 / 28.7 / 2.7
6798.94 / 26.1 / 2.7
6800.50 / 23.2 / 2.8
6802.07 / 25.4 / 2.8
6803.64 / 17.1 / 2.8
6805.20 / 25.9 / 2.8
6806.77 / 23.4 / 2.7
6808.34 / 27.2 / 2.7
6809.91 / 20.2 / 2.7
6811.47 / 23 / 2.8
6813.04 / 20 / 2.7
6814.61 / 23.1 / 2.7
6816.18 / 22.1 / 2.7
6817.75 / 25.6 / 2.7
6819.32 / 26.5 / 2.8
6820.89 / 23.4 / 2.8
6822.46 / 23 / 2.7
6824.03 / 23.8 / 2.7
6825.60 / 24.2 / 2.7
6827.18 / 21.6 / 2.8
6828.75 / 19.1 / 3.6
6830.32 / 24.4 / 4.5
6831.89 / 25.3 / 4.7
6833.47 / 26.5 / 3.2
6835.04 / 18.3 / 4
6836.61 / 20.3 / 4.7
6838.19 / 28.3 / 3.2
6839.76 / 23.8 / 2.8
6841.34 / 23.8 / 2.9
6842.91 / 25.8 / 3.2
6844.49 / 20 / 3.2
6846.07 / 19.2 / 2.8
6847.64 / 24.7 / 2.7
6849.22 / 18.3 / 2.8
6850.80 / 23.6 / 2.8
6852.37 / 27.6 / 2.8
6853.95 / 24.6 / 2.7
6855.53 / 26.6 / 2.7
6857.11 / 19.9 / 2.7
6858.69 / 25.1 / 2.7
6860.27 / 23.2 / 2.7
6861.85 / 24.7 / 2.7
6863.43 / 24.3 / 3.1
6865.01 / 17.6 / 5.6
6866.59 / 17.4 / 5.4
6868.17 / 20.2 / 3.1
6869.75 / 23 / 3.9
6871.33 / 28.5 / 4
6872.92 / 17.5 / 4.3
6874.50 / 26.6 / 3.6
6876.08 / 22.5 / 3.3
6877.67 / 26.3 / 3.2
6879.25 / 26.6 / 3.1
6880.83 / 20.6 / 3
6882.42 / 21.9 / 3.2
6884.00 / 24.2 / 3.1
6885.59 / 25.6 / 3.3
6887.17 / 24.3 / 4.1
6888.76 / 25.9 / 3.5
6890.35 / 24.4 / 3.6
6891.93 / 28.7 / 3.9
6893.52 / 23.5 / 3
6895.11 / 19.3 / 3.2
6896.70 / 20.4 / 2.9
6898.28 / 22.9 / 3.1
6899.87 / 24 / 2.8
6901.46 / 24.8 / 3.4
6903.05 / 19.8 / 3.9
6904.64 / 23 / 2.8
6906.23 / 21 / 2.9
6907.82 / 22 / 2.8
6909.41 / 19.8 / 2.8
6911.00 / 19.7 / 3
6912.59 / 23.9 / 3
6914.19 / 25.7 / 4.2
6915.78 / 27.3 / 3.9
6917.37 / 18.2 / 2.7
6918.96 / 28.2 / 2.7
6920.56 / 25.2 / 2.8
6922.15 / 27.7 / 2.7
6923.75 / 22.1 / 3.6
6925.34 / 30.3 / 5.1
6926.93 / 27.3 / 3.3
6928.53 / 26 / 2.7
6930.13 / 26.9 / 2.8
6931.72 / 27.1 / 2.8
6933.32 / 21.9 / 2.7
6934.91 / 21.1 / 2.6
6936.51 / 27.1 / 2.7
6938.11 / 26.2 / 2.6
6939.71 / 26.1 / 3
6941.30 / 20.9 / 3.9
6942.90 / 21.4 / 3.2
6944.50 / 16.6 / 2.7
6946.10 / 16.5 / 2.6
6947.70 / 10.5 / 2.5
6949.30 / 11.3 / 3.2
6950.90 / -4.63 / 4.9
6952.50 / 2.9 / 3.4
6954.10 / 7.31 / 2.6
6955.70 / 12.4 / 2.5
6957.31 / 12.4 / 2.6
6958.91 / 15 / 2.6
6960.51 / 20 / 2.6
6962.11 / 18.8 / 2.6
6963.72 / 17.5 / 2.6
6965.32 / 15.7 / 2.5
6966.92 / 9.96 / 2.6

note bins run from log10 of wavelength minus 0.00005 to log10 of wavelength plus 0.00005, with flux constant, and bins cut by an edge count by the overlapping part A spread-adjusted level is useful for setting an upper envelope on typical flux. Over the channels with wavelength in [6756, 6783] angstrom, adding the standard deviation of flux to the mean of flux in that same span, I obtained 24.6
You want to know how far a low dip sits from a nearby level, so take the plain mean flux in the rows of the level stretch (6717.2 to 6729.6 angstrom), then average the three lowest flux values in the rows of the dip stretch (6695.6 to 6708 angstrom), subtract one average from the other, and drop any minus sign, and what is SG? 7.5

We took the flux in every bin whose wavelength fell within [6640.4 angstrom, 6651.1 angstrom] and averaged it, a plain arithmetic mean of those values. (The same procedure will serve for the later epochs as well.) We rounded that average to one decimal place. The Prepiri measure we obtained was 24.8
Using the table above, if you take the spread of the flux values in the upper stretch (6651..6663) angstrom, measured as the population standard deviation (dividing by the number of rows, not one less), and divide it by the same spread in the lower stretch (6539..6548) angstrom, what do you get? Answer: 0.78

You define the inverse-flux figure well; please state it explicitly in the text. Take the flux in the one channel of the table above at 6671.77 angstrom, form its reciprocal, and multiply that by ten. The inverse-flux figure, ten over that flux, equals 0.44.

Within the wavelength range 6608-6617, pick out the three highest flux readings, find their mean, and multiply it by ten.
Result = 265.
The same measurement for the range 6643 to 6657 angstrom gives 252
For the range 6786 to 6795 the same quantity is 271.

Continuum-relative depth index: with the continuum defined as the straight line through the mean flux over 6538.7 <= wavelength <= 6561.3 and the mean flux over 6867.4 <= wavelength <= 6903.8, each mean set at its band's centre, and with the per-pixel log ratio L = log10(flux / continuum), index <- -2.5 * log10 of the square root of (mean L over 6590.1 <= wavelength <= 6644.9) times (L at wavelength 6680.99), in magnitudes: 5.2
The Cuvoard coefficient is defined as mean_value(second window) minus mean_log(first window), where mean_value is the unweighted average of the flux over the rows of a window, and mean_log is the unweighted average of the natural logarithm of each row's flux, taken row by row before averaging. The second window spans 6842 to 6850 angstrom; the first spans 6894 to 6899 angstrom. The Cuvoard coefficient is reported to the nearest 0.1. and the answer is 18.6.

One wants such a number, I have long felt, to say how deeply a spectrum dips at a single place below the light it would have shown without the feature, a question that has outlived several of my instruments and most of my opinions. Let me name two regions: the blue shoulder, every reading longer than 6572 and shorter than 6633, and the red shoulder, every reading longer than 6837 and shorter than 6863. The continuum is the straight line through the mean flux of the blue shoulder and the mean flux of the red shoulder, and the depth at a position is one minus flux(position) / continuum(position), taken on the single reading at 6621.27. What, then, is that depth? -0.07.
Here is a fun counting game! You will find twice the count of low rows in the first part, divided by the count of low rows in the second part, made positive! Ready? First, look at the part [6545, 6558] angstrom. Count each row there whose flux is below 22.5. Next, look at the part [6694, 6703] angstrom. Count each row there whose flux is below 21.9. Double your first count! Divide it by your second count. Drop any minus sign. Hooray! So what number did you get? 3.0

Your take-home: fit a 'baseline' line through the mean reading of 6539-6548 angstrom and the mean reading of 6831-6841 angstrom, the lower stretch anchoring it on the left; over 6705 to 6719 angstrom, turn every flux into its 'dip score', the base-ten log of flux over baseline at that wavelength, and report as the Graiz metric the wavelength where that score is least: 6705.65 angstrom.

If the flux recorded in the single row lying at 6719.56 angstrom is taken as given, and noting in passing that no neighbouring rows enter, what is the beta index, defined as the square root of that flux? 5.3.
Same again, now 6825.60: 4.9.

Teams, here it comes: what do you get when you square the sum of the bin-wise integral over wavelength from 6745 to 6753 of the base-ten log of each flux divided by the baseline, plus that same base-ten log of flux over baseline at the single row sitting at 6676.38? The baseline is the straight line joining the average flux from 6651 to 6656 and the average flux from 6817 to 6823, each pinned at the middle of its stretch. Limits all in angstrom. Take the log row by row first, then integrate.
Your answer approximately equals 0.16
